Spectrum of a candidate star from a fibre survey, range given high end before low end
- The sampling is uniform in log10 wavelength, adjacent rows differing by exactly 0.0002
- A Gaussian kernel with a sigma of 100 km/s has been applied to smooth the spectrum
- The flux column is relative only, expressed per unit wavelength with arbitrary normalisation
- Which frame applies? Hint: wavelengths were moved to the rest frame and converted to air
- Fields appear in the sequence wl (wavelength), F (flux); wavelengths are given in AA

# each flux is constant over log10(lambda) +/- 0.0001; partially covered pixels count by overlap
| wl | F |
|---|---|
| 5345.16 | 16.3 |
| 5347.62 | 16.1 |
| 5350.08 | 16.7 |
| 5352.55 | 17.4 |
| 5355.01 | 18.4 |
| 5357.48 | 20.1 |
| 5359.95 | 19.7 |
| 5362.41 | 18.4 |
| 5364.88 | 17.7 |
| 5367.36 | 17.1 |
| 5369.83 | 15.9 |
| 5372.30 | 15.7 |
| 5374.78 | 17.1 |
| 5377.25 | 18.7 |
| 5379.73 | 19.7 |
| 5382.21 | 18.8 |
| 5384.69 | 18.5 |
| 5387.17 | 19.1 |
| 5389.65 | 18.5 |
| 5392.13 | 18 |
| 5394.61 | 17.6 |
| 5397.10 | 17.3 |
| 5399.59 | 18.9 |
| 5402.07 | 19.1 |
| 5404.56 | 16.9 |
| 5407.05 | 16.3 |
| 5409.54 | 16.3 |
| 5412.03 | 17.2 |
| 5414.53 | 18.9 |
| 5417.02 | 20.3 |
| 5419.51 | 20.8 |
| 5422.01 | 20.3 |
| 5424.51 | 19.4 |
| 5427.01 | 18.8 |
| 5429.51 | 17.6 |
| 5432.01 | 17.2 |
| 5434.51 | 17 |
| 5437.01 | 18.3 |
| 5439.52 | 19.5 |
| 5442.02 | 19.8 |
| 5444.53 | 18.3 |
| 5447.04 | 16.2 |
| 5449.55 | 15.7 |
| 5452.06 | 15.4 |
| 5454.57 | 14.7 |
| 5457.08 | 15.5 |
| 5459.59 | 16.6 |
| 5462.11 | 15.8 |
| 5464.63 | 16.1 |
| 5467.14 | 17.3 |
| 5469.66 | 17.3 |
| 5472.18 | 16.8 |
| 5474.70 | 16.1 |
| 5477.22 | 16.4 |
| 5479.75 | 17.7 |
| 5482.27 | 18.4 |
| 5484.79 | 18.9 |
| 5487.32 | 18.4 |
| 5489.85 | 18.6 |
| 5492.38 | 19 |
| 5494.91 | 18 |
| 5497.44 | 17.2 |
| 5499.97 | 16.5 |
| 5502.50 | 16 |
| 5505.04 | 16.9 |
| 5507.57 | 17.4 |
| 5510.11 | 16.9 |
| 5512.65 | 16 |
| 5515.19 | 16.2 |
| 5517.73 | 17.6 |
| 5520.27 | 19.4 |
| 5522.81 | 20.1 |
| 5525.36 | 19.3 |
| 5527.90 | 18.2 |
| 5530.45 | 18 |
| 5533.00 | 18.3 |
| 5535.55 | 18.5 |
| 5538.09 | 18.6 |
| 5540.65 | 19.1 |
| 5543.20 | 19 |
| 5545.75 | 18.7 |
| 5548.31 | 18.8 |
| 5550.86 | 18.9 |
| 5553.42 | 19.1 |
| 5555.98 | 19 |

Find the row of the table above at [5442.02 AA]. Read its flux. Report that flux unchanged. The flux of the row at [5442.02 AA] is 19.8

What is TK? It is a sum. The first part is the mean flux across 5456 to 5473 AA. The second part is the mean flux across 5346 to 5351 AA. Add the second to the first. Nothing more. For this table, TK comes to 33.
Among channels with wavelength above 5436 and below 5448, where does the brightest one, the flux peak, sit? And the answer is 5442.02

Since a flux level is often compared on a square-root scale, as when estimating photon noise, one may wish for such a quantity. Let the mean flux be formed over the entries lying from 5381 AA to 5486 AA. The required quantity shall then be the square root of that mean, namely 4.21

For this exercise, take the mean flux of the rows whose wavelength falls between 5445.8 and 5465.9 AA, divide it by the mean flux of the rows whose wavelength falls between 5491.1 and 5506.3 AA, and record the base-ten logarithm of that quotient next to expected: -0.04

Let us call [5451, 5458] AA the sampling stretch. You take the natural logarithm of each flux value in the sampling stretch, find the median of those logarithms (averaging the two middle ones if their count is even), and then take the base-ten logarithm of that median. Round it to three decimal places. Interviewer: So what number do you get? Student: 0.437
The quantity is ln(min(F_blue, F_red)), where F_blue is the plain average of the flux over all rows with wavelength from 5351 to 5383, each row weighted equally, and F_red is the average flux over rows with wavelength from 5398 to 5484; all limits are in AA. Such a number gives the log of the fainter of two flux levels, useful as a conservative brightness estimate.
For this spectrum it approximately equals 2.87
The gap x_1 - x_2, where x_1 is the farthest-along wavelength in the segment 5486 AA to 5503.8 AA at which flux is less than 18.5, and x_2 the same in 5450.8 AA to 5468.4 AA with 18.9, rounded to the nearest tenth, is 35.4 AA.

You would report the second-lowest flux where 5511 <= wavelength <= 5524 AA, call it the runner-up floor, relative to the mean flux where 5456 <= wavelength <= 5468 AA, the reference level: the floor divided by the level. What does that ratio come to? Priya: 1.00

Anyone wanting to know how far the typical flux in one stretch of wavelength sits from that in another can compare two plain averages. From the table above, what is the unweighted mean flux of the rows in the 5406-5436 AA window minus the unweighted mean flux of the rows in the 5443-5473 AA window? 2.0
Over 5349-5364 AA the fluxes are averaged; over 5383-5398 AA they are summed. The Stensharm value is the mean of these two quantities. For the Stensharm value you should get 64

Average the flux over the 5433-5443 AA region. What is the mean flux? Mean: 18.6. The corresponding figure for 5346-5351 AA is 16.4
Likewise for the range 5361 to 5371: 17.3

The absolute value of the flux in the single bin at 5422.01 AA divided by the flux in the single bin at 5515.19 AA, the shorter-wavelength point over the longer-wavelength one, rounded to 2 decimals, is 1.25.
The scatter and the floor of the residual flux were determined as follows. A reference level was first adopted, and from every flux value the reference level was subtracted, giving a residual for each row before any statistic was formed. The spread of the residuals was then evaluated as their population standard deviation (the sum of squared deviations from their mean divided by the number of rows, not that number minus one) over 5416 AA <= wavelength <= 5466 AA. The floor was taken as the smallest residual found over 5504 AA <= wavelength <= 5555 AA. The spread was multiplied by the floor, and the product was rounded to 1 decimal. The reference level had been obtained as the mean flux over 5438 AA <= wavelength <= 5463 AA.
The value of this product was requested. -1.4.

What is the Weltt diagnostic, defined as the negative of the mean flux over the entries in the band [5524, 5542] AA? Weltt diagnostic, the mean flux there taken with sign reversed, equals -18.6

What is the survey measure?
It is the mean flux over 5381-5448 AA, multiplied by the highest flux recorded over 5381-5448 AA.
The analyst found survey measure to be 381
